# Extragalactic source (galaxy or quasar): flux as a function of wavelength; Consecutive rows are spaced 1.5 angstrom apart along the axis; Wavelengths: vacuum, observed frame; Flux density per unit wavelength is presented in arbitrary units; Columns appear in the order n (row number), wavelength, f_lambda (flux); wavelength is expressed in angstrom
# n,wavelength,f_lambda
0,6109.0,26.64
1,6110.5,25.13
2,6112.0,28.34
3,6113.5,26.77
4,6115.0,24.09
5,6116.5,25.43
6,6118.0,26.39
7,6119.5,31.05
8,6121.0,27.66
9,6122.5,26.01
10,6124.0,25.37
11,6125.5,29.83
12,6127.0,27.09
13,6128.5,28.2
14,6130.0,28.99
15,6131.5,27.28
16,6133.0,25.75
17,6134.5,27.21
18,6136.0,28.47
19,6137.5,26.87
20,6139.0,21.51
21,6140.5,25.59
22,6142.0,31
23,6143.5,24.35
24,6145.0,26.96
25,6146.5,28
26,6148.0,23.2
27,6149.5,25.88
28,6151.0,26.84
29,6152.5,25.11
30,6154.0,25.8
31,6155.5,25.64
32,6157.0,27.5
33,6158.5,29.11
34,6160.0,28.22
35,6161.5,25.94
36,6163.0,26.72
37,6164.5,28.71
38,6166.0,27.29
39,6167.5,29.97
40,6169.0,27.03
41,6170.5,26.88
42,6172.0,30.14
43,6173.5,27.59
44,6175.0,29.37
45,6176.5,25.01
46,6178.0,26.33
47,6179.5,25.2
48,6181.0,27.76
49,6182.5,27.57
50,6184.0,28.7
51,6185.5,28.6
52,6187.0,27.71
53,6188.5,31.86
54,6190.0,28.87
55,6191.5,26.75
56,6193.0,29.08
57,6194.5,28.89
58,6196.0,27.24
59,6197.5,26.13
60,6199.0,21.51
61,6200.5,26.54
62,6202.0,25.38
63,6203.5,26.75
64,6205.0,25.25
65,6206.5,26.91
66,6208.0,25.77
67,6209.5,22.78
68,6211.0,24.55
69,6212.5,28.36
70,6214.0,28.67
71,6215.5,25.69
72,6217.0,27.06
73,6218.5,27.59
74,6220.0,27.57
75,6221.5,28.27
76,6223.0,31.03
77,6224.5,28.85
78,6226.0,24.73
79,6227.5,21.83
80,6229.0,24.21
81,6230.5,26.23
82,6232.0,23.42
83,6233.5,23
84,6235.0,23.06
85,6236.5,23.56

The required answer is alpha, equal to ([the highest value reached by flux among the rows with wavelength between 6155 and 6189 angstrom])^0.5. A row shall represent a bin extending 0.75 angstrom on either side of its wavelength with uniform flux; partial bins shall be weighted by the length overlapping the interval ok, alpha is 5.64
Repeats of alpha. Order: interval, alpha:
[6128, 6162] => 5.57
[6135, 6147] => 5.57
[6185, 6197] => 5.64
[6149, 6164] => 5.40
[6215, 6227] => 5.57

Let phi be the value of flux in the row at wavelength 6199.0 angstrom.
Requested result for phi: 21.51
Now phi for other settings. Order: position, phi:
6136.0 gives 28.47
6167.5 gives 29.97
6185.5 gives 28.6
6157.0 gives 27.5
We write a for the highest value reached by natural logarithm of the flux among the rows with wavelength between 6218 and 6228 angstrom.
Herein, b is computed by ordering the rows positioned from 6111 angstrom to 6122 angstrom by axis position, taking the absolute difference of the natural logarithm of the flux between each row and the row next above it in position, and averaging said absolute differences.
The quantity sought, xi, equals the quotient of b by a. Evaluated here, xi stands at 0.026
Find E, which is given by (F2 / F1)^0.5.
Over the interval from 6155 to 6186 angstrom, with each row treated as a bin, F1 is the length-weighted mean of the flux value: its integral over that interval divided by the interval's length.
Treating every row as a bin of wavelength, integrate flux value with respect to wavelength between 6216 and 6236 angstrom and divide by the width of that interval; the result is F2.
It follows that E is 0.968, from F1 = 27.6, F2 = 25.9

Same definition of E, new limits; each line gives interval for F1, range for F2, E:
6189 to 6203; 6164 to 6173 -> 1.028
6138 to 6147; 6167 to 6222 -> 1.018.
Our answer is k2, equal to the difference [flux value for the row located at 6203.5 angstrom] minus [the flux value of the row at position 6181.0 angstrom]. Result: -1.0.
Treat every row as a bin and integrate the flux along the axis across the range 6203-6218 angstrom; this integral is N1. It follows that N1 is 393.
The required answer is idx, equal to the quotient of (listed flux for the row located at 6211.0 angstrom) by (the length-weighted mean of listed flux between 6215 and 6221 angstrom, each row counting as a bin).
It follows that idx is 0.91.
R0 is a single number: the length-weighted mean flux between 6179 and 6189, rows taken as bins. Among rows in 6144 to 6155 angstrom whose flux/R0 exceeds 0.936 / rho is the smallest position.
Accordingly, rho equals 6145.0 angstrom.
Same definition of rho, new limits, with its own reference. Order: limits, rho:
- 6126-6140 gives 6127.0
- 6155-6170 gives 6157.0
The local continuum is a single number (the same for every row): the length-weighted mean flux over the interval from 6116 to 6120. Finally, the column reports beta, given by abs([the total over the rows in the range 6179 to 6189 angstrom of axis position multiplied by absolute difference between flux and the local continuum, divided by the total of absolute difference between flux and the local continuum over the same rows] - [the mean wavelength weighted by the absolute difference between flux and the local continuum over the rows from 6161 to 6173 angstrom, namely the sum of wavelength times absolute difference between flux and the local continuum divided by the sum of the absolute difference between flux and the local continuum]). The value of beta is 17.9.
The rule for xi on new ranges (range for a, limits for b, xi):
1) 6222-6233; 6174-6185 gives 0.019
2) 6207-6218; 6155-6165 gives 0.017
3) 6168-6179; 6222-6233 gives 0.032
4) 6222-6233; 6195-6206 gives 0.029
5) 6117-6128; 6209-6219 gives 0.020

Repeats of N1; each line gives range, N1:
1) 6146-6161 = 397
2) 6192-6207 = 395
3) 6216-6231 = 401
